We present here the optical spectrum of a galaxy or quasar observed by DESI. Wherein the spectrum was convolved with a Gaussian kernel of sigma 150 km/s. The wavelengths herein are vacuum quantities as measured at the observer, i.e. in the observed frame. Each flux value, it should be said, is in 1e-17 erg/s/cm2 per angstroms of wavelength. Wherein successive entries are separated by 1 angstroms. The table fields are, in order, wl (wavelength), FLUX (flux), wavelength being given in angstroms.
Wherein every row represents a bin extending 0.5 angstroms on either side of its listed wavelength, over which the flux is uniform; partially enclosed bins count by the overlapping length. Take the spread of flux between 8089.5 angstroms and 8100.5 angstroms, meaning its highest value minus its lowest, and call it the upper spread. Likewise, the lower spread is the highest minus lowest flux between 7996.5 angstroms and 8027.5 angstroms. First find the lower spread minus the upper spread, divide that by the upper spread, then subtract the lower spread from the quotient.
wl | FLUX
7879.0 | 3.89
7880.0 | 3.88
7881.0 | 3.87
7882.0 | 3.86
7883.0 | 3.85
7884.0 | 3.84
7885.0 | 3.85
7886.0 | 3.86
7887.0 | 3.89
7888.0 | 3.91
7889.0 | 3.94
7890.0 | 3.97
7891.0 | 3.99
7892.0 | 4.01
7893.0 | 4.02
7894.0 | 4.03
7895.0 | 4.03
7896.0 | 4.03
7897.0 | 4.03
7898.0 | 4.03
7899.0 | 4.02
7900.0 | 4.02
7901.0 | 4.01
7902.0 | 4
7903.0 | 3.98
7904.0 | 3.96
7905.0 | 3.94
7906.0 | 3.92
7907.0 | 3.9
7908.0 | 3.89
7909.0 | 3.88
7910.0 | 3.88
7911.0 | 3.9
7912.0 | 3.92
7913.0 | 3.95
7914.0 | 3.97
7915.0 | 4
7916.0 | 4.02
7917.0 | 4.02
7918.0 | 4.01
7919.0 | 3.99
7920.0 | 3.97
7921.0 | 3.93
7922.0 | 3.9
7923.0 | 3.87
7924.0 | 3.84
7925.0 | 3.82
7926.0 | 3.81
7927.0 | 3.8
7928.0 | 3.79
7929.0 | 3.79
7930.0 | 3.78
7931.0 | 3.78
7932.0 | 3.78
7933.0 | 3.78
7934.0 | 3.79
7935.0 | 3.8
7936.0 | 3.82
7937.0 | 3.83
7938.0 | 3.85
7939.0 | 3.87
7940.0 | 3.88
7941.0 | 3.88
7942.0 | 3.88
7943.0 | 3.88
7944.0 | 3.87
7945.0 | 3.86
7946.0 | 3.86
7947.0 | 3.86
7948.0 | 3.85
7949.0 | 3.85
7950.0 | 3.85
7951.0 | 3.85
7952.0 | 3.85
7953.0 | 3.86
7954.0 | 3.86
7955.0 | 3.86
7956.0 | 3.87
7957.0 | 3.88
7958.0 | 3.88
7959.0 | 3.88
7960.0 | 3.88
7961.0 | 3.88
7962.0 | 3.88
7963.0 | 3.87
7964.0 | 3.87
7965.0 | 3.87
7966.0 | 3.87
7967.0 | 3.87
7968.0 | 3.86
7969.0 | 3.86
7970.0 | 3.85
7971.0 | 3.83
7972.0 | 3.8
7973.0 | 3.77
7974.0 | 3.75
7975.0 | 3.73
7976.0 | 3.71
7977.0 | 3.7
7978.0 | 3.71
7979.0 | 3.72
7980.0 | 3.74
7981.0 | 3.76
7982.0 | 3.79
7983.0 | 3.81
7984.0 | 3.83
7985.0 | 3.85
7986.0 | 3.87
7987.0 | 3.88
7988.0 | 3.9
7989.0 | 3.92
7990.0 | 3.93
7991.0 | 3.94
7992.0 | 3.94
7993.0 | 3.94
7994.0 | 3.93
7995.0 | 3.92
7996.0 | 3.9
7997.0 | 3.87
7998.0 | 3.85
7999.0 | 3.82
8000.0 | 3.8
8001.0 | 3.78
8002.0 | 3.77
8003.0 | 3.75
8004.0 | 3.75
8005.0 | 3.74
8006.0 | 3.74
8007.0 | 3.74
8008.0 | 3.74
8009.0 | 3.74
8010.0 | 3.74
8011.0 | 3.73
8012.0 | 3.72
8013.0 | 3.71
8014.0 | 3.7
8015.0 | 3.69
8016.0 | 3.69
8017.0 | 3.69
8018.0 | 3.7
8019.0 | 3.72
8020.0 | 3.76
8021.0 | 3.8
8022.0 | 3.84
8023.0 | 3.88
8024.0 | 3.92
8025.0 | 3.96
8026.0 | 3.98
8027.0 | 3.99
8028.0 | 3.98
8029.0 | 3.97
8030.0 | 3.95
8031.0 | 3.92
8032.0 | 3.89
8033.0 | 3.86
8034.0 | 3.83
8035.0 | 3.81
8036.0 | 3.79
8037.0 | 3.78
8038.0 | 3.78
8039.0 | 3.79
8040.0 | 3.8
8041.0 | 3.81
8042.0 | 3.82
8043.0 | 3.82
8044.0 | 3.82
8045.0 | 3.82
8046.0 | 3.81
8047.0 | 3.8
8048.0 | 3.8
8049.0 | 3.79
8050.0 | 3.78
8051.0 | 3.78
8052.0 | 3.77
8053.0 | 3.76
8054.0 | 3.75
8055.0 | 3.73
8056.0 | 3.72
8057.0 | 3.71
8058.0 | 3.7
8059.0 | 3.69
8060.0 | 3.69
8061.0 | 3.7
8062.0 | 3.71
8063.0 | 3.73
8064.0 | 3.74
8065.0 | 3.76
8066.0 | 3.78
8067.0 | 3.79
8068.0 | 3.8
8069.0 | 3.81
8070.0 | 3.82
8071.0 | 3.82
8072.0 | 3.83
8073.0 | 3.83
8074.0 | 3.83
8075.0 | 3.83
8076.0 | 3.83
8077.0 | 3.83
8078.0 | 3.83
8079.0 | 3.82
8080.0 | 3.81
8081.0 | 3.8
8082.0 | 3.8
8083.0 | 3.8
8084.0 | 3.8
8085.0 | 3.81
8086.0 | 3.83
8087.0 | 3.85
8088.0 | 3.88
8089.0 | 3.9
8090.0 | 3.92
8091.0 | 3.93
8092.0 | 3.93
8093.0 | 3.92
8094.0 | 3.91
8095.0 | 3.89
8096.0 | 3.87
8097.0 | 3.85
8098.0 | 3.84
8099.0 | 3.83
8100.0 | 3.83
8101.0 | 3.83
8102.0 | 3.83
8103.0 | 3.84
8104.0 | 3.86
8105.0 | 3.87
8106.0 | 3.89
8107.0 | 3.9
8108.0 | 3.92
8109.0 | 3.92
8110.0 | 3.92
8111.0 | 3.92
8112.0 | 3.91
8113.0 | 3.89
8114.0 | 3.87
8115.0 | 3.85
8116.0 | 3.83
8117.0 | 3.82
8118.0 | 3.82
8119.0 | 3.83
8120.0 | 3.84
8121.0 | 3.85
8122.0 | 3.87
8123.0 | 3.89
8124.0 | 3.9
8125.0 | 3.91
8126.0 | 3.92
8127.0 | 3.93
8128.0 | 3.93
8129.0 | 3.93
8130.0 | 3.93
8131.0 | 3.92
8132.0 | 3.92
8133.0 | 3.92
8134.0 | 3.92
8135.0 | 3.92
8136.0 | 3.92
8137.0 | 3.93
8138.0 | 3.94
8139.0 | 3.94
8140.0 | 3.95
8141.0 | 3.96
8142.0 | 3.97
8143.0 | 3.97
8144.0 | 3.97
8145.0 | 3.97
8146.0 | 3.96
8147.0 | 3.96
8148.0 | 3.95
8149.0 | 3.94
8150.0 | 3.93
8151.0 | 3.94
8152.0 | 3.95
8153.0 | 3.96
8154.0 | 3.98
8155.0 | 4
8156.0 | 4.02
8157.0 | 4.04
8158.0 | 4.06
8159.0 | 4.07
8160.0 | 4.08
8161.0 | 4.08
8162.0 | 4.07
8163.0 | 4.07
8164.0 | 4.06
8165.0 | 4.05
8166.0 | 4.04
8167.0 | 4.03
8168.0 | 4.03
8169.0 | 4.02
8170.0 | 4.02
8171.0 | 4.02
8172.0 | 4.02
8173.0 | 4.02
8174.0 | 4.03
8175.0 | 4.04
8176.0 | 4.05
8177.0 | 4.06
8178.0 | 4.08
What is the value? 1.7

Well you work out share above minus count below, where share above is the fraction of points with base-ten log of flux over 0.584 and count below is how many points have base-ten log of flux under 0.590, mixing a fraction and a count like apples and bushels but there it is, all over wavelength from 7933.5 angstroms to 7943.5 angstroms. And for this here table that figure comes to -9.4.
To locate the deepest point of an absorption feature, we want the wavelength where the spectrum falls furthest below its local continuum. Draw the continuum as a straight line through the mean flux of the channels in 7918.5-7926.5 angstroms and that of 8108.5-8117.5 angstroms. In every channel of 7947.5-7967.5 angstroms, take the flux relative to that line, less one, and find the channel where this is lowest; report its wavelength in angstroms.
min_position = 7948.0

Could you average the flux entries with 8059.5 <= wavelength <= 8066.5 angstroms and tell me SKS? 3.73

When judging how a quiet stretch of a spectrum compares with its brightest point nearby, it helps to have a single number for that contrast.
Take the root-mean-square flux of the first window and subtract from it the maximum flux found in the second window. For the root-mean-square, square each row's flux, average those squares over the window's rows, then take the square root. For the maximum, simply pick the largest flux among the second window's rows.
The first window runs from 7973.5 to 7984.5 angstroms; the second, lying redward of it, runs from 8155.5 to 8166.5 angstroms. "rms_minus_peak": -0.33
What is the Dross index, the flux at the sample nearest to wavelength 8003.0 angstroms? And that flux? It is 3.75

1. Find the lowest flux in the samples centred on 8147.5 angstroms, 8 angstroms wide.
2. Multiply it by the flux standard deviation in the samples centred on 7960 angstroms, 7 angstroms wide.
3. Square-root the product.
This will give 0.12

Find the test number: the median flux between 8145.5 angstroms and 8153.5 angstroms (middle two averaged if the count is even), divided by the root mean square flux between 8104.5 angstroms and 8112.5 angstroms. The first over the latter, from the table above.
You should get 1.011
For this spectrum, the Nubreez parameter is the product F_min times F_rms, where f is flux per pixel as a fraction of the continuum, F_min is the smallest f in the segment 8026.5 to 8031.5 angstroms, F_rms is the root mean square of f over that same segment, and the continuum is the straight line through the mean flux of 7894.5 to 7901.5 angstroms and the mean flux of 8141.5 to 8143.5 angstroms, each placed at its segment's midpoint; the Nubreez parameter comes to 0.973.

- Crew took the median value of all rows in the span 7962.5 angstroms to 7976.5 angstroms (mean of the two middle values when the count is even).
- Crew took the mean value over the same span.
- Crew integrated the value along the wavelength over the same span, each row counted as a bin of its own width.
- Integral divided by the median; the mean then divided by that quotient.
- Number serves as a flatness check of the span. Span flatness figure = 0.28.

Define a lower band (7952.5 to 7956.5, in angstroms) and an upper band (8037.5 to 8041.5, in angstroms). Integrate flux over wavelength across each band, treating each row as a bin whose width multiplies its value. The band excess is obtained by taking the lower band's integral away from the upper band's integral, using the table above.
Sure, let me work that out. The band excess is -0.27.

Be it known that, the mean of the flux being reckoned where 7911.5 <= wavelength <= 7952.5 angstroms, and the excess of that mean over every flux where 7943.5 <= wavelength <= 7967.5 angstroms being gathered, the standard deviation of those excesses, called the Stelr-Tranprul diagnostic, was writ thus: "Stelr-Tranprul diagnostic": 0.011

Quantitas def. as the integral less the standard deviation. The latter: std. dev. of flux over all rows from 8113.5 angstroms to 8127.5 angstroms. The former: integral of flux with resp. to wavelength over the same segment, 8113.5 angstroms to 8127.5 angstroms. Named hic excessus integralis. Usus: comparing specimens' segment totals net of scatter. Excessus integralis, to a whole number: 54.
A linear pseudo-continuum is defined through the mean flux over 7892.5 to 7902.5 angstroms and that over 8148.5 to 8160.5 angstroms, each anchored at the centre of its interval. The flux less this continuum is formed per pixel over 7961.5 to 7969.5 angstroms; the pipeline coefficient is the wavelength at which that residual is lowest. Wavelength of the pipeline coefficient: 7968.0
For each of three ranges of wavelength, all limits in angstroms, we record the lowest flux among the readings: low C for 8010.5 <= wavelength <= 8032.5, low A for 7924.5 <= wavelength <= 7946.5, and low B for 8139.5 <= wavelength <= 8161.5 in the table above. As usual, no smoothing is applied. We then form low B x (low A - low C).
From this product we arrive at 0.4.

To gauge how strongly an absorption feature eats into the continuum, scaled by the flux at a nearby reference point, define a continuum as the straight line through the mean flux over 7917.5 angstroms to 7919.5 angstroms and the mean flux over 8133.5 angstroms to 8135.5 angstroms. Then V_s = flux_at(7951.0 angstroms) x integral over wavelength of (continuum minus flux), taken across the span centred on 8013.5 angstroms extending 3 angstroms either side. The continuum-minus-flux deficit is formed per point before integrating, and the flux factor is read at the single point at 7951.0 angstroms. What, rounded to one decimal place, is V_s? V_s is 6.0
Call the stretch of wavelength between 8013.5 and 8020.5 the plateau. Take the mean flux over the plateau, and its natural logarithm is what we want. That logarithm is 1.31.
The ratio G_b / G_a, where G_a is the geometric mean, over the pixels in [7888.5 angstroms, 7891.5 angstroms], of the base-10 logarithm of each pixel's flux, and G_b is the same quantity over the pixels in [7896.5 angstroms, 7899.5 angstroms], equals 1.01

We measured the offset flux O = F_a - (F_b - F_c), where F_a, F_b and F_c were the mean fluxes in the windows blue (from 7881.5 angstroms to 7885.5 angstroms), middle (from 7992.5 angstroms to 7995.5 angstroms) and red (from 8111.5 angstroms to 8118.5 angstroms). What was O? 3.78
